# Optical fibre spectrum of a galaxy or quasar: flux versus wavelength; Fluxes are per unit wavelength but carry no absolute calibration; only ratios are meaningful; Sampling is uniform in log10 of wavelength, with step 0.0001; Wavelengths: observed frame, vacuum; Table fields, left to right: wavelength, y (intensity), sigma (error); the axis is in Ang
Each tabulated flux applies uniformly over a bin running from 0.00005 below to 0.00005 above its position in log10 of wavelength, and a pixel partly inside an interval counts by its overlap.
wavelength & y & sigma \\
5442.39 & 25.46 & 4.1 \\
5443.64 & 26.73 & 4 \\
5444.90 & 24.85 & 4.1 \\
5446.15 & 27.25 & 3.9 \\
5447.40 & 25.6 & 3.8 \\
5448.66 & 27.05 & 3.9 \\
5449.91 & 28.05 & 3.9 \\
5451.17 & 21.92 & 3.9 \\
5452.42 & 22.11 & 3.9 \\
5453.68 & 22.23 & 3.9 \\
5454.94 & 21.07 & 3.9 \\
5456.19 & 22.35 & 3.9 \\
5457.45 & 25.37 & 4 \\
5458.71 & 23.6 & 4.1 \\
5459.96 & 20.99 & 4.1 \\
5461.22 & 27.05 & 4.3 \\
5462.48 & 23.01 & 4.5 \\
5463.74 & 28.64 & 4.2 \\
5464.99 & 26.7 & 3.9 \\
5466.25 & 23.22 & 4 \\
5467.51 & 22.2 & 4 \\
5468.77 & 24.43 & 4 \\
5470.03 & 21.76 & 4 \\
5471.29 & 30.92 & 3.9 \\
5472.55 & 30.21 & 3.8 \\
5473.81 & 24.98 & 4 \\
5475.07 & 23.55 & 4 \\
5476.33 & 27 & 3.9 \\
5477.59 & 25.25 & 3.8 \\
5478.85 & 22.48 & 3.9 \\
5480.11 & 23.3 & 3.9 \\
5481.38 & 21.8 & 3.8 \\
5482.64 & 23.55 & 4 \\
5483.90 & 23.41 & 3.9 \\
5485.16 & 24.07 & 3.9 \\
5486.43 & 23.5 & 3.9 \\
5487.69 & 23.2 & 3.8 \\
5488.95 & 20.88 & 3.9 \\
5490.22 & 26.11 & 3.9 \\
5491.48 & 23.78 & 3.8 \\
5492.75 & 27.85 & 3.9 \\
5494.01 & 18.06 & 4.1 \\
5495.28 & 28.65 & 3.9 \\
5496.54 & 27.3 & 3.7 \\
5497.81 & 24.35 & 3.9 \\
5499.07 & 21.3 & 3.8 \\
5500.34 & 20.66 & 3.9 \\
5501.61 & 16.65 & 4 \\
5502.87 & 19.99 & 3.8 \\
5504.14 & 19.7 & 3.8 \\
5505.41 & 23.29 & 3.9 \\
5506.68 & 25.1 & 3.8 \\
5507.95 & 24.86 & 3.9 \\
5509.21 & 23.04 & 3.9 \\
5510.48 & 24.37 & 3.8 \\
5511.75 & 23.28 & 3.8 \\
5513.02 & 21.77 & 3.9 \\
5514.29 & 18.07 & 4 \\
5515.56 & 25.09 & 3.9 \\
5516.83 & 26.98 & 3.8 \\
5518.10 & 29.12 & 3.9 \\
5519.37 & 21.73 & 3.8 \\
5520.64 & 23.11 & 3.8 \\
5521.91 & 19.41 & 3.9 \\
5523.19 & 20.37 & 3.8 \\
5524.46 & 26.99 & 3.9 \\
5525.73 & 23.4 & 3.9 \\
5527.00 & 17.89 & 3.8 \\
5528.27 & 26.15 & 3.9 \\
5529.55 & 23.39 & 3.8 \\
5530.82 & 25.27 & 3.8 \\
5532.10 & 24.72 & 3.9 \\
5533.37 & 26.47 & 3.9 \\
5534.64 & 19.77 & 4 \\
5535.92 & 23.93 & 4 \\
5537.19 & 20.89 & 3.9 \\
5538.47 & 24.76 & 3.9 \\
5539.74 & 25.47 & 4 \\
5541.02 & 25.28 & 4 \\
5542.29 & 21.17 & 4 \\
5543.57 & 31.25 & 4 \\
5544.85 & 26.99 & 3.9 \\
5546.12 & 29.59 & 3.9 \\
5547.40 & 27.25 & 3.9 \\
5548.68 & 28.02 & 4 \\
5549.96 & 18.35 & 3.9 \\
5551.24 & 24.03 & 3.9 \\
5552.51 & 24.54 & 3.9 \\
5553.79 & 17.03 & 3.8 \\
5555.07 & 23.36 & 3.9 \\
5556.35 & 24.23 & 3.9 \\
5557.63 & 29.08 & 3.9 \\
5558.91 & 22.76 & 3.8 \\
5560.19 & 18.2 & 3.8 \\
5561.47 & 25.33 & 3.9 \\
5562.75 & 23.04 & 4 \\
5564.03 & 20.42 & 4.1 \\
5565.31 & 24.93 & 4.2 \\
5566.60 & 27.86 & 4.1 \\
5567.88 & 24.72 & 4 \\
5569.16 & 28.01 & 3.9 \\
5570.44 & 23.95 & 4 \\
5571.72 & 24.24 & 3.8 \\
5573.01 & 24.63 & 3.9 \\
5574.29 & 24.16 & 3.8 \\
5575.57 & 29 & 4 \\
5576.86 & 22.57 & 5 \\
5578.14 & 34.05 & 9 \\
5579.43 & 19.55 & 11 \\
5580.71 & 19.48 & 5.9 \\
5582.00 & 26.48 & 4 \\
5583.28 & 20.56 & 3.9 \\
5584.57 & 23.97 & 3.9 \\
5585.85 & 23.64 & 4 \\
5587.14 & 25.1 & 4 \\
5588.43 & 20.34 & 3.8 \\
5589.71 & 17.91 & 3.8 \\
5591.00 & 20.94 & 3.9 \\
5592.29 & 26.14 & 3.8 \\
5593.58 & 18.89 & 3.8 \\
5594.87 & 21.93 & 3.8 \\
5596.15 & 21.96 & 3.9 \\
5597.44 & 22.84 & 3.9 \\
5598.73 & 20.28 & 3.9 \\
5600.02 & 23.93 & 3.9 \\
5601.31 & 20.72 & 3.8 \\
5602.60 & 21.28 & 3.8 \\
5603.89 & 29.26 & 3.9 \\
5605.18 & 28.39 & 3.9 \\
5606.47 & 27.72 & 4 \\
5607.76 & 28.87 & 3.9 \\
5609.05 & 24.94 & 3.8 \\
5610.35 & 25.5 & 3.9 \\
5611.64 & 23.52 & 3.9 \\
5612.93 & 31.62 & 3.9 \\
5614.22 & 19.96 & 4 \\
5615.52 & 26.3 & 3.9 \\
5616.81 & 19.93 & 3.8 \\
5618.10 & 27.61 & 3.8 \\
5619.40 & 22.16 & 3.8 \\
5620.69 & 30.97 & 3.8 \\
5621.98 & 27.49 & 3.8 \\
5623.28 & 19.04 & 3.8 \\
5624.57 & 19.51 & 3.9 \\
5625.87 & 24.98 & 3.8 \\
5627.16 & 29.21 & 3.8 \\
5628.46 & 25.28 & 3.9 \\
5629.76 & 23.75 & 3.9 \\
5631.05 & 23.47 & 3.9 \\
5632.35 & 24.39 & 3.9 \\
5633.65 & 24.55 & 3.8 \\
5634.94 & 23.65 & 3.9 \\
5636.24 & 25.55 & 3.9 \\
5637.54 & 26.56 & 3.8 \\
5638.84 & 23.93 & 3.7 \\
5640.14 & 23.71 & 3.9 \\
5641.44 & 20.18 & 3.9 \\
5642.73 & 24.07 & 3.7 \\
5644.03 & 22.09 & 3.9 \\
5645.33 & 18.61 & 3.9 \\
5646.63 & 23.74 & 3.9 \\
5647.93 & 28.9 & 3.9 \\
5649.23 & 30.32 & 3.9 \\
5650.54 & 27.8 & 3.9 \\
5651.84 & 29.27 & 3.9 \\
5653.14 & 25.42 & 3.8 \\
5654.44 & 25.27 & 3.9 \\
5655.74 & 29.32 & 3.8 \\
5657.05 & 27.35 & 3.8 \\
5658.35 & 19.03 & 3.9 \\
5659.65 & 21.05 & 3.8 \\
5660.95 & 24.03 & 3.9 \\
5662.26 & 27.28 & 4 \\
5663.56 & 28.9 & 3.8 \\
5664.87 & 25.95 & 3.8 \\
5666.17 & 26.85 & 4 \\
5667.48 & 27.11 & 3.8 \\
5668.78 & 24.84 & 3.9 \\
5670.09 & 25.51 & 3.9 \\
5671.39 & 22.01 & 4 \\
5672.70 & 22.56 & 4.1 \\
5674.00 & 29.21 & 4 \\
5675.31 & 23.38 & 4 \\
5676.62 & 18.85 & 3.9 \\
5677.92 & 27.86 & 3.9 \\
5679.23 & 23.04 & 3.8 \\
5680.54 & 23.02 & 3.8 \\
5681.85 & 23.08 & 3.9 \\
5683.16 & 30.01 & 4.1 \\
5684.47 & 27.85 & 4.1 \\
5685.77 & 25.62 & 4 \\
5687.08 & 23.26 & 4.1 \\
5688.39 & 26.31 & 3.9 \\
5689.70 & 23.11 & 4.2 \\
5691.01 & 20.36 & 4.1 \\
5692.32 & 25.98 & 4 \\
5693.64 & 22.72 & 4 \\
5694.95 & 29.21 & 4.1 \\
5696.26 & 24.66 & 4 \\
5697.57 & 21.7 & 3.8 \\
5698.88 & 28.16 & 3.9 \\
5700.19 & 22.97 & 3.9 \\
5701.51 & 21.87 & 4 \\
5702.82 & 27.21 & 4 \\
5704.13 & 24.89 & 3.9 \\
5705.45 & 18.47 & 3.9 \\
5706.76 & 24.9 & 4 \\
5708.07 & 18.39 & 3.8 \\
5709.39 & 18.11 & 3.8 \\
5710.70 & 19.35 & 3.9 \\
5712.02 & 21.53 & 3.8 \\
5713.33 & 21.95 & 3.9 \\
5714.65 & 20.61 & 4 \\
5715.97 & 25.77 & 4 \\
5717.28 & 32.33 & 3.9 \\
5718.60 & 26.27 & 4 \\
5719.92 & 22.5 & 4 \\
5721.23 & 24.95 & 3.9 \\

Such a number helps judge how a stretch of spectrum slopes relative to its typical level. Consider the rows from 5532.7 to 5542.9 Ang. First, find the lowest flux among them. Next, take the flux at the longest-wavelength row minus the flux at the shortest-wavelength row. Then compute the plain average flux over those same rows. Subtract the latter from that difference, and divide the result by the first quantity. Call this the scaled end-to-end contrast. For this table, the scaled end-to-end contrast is -1.5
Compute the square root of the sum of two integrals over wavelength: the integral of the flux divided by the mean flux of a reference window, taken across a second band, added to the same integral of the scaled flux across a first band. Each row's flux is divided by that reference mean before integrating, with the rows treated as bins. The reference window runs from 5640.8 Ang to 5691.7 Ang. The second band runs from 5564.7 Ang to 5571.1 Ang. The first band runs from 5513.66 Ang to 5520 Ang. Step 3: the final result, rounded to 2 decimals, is 3.58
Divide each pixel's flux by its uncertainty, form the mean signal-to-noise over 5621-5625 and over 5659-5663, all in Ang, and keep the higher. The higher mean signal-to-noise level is 6.2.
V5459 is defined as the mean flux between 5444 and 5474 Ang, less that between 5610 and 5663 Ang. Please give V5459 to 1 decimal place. 0.0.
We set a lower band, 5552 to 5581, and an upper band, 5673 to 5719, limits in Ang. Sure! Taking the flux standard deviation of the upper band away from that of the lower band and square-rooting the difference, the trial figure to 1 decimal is 0.5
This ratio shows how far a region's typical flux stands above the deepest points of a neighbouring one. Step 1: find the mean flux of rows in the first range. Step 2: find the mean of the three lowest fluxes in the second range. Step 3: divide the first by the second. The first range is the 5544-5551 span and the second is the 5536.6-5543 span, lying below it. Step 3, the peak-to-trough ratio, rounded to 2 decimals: 1.17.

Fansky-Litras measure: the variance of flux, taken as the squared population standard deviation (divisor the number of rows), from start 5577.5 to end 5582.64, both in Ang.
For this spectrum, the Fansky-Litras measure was 36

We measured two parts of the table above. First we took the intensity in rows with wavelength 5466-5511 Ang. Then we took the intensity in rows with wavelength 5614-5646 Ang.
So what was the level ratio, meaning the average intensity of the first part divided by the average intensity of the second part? 0.99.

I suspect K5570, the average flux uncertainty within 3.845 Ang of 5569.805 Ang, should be 3.95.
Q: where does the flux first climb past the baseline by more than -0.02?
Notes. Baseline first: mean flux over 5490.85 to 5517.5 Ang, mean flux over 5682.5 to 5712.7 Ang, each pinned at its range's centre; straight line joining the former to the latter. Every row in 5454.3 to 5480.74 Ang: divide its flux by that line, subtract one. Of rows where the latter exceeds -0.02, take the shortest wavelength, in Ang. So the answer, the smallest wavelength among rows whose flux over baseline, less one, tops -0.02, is 5457.45 Ang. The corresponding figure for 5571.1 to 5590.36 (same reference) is 5571.72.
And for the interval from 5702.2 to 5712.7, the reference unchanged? 5702.82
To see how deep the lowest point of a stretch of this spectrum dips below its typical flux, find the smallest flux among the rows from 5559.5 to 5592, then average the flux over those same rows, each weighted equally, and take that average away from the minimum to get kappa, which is -5.8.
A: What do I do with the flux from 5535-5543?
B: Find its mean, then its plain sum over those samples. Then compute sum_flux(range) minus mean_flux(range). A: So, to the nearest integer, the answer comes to 118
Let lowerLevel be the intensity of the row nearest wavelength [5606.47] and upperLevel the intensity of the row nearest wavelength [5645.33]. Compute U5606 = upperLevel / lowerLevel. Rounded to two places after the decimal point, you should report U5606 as 0.67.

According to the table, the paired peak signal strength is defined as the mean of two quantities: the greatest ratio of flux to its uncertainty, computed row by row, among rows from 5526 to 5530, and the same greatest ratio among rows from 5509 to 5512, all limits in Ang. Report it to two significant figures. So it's 6.6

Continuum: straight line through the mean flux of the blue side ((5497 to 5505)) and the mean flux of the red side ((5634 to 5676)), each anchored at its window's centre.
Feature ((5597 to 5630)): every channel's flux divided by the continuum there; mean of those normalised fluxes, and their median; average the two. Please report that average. 1.04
